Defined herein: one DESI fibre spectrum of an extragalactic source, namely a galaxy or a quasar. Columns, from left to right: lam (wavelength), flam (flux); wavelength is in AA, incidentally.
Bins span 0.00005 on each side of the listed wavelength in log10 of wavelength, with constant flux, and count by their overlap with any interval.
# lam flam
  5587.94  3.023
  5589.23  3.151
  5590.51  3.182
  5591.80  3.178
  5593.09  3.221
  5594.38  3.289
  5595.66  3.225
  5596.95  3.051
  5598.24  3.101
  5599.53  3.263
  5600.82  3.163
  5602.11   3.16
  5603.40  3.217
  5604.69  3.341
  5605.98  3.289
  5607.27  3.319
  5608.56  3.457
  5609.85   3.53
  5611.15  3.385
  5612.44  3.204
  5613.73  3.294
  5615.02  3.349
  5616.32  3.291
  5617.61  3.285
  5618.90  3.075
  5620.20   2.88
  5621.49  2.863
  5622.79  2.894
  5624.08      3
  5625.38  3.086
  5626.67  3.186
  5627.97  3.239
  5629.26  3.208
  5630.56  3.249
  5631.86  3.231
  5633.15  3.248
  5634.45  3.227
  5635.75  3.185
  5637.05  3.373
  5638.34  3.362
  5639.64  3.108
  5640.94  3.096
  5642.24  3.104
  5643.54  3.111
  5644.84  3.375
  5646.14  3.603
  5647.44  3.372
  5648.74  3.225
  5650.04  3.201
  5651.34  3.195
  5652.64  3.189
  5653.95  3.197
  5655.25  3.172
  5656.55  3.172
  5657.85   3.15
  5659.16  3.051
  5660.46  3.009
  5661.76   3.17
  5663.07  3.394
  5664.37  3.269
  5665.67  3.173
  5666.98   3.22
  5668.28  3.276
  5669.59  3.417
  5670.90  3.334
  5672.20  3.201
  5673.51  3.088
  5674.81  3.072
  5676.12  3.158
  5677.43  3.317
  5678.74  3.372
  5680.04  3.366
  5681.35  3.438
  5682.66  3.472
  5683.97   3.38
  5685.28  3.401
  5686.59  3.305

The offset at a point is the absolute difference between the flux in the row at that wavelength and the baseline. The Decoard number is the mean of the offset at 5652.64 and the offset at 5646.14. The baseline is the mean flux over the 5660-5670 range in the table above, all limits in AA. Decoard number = 0.21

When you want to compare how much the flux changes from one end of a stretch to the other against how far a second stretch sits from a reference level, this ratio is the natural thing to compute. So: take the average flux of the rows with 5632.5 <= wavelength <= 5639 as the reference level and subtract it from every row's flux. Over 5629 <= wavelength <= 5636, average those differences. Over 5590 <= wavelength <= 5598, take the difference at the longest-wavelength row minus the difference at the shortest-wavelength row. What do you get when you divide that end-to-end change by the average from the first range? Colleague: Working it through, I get 2.4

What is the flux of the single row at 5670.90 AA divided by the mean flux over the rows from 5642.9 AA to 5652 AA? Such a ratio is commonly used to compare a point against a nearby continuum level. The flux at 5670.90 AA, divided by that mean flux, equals 1.01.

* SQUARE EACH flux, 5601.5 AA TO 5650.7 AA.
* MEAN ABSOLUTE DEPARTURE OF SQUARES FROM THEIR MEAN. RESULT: 0.77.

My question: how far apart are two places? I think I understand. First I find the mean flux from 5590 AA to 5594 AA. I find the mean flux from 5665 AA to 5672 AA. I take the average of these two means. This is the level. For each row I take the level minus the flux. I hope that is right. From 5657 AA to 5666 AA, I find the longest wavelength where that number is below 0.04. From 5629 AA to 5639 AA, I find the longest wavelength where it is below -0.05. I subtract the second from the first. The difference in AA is 26.0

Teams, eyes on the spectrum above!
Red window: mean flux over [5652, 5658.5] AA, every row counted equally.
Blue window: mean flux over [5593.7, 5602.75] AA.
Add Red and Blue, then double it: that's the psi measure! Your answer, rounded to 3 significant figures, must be 12.7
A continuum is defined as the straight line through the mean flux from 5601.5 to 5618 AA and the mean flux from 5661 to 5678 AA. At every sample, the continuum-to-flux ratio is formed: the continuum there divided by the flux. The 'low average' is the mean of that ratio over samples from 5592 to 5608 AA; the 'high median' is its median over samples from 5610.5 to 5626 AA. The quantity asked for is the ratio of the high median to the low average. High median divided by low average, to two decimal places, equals 1.02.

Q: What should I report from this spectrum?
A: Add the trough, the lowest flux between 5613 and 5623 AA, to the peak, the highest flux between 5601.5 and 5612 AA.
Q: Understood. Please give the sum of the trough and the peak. 6.39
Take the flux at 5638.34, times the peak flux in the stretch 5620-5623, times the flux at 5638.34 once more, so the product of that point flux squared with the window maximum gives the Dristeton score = 32.7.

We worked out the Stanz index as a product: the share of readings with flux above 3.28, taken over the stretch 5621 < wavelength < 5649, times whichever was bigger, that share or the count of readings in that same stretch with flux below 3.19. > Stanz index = 2.3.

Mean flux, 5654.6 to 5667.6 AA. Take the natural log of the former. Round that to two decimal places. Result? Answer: 1.16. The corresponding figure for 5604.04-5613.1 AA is 1.21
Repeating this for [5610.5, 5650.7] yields 1.16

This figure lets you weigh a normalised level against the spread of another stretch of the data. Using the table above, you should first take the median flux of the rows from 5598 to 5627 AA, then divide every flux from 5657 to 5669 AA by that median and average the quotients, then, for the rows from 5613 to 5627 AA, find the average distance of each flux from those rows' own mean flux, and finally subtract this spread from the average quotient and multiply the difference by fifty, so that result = 42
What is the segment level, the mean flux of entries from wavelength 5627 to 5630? 3.22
